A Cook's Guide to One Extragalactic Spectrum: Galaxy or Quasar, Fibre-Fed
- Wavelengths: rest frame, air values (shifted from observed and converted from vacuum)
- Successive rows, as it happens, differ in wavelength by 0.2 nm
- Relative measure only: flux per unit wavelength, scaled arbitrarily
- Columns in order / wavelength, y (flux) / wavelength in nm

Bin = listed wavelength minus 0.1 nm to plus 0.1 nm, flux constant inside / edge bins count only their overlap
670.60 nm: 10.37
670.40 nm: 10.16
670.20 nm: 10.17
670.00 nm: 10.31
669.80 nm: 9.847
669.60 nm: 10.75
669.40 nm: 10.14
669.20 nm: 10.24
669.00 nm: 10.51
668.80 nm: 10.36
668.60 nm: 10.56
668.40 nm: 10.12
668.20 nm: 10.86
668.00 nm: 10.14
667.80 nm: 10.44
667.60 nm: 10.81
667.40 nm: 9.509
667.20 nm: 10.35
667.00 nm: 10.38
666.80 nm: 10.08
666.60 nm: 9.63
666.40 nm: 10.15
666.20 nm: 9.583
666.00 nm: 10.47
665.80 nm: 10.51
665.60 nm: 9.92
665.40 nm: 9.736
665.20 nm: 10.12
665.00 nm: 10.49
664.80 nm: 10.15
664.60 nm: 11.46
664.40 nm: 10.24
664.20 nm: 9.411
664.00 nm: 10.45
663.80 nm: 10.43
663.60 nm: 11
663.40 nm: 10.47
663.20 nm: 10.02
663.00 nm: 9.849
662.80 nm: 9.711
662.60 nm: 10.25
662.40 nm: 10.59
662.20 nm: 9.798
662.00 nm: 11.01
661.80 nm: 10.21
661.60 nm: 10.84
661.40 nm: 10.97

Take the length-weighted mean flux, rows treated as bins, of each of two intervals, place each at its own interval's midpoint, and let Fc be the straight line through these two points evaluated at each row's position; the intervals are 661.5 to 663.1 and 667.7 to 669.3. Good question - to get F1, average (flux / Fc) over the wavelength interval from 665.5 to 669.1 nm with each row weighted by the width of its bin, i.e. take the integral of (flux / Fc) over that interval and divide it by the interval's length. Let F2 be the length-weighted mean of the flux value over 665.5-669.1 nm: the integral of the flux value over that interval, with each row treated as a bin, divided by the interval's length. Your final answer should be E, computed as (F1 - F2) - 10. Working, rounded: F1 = 0.987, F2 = 10.2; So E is -19.26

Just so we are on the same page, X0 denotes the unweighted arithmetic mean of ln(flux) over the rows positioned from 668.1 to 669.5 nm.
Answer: 2.341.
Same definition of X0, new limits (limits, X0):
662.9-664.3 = 2.325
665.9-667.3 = 2.311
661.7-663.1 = 2.322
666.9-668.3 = 2.337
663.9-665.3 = 2.334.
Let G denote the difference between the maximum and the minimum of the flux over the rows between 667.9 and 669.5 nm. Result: 0.74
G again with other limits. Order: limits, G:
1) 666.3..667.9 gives 1.30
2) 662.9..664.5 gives 1.59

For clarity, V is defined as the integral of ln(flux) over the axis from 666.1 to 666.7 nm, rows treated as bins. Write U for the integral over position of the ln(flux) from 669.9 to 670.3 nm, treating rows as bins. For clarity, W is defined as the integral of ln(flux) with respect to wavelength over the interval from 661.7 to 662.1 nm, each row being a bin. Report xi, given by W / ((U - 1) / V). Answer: -19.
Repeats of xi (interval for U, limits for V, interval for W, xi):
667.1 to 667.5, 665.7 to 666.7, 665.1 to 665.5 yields -26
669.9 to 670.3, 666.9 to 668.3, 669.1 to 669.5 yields -44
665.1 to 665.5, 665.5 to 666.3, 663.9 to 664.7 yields -42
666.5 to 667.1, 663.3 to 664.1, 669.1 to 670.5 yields 16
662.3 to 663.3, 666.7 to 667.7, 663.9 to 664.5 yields 2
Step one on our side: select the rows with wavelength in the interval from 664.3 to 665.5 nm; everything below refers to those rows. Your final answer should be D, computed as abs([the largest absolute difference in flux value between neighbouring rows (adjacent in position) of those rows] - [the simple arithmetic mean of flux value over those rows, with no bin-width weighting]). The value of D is 9.06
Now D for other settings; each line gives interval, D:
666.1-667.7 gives 8.76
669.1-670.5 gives 9.33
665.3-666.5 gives 9.17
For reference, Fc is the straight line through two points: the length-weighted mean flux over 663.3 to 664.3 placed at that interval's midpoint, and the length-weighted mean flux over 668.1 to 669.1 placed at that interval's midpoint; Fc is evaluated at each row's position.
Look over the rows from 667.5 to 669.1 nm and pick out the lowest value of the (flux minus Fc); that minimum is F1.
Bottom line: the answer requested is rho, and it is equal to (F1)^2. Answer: 0.13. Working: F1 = -0.36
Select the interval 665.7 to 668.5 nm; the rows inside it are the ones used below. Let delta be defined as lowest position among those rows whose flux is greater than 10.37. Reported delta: 665.80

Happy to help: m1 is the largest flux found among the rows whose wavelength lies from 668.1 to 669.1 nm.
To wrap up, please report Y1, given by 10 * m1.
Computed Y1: 109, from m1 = 10.86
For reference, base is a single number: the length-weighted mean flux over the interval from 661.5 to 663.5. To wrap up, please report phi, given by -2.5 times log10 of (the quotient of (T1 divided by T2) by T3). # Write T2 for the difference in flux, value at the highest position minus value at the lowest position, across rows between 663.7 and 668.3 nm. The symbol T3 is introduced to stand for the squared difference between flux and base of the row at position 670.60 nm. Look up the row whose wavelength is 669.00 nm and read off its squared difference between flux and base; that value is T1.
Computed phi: -2.9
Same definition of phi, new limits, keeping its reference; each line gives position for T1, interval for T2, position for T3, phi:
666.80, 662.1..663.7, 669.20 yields -3.5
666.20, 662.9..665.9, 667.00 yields -4.5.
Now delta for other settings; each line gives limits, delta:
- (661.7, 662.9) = 662.00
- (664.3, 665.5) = 664.60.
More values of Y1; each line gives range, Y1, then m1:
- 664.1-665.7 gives 115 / 11.46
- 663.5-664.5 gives 110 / 11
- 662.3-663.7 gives 110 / 11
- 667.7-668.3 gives 109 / 10.86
